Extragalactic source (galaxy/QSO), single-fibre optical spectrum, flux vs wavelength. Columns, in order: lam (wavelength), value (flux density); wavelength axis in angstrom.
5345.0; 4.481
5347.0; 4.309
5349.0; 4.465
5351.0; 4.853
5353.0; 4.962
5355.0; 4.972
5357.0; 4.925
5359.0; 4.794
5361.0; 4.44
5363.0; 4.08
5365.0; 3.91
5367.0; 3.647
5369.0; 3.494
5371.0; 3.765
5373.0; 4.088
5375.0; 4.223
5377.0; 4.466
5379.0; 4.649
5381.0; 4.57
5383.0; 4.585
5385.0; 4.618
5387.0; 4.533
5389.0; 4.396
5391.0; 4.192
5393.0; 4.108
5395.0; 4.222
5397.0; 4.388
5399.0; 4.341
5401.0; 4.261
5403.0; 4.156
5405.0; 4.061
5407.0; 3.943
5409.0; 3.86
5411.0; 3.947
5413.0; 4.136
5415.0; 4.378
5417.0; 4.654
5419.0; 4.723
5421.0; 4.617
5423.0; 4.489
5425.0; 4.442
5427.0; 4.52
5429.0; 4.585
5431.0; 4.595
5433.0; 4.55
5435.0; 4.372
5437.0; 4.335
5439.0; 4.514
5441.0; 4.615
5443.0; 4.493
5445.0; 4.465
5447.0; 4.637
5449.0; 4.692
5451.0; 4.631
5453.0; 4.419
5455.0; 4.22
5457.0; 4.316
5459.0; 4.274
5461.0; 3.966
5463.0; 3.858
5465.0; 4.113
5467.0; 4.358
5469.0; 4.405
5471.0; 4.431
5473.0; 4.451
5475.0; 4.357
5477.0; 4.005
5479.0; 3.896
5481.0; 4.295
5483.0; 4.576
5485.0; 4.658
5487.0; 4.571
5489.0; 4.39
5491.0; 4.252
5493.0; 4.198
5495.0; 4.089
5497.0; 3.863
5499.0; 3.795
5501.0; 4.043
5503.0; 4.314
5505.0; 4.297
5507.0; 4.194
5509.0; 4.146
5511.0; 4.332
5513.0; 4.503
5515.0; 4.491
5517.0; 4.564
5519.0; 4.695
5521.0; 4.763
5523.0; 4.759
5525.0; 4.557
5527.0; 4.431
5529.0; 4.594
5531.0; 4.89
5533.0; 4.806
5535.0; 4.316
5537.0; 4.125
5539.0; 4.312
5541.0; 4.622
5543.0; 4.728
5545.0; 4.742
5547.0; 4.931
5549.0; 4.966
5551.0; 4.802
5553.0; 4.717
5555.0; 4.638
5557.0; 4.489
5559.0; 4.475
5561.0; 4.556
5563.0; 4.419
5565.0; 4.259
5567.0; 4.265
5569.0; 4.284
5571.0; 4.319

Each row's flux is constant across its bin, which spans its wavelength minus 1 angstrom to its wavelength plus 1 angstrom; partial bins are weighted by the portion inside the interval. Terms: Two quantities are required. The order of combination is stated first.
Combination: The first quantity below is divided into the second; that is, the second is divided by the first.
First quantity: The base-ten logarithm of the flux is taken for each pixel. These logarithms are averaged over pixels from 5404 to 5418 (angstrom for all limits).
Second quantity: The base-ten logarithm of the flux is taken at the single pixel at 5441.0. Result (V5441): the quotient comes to 1.078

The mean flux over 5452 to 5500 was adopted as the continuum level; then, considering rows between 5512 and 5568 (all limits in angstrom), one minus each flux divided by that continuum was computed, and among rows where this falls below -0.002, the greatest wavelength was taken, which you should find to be 5567.0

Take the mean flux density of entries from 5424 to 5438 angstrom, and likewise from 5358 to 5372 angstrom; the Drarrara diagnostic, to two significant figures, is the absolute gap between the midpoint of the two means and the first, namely 0.23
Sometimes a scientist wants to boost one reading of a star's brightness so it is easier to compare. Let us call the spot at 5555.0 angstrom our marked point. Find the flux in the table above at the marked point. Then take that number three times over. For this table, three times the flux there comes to 13.9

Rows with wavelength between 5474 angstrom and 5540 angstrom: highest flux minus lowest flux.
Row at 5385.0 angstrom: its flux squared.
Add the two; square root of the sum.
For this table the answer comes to 4.7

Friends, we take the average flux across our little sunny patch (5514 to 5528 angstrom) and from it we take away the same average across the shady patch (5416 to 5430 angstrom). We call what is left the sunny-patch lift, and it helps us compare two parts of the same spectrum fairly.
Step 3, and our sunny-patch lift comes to 0.0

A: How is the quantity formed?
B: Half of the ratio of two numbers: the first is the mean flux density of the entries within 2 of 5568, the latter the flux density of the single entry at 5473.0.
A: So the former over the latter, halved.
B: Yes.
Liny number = 0.48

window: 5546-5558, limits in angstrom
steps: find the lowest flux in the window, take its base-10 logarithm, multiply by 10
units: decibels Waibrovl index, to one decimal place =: 6.5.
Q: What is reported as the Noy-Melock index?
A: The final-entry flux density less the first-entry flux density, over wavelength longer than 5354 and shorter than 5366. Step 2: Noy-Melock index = -1.1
